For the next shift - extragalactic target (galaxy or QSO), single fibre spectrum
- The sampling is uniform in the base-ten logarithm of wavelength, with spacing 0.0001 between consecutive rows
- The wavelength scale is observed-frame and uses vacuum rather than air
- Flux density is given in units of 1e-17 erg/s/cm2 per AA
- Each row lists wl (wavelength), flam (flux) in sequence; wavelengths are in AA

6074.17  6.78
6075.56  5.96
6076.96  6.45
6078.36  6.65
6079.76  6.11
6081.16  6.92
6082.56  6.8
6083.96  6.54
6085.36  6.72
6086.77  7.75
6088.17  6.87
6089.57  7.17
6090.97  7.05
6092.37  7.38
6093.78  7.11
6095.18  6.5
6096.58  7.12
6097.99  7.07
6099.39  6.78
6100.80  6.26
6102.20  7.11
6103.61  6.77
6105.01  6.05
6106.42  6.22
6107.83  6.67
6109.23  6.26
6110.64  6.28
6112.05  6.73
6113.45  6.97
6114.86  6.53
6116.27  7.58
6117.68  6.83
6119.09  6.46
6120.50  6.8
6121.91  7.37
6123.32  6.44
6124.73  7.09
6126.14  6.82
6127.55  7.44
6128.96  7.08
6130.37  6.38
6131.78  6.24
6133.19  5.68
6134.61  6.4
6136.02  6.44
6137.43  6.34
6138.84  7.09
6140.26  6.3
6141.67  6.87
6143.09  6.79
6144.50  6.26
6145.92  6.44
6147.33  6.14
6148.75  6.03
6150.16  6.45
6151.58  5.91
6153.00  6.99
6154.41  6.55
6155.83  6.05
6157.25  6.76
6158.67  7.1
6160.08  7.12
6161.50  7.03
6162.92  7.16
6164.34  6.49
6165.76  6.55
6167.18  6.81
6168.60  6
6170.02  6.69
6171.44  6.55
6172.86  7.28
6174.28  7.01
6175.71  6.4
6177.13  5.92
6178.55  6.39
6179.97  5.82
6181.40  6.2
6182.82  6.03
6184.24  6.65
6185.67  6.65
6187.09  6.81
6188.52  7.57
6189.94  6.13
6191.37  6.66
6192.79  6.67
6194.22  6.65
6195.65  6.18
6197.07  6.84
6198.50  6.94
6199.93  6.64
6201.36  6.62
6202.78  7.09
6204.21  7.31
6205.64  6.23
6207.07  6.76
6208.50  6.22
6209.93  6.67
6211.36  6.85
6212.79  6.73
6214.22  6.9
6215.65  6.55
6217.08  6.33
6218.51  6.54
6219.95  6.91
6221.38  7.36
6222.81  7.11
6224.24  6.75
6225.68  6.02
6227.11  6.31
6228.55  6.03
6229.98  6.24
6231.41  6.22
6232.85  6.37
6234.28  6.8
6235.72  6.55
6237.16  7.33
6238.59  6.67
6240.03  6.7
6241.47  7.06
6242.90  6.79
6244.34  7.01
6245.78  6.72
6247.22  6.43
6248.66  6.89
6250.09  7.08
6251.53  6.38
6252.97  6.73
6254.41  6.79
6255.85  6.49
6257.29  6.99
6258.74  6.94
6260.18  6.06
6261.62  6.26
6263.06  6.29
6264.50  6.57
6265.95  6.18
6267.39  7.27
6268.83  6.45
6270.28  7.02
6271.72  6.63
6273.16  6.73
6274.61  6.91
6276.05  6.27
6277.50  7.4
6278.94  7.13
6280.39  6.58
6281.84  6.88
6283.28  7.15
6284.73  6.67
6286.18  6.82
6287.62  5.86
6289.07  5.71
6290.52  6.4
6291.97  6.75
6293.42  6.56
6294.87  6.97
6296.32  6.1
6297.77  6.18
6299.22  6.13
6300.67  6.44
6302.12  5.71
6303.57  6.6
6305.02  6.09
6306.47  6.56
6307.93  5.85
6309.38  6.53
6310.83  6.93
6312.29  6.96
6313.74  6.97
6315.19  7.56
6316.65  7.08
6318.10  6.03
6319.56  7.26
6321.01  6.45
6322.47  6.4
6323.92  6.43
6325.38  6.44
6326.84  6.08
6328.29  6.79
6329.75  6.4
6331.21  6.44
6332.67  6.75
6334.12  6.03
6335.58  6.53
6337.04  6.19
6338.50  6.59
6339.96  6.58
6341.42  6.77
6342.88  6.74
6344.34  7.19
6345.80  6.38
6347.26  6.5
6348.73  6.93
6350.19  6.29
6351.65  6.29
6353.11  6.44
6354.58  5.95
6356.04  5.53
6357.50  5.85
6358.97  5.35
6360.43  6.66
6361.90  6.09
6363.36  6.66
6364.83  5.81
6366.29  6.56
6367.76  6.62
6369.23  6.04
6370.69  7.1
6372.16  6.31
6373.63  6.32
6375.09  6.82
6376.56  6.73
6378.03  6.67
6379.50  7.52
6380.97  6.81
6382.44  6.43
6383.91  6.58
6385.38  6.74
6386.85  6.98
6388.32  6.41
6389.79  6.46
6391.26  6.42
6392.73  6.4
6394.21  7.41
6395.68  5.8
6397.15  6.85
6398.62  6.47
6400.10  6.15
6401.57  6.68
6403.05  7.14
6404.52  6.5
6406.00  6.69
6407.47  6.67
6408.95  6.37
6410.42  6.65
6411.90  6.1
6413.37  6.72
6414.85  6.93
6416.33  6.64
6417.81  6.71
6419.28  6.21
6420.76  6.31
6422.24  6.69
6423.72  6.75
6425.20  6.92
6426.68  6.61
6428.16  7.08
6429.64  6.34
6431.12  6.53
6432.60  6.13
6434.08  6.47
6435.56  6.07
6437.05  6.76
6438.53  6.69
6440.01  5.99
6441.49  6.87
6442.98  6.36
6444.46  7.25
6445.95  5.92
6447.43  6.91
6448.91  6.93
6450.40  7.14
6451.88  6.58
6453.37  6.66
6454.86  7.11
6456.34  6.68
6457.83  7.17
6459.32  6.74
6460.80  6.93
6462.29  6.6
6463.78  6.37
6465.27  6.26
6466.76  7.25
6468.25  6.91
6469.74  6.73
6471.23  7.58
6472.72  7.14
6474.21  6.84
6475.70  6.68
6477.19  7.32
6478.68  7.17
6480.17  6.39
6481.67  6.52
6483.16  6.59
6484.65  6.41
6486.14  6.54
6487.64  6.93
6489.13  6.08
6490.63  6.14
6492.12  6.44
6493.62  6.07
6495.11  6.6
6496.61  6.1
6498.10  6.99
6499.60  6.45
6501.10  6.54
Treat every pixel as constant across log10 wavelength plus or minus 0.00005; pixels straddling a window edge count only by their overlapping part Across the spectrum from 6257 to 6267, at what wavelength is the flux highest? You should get 6257.29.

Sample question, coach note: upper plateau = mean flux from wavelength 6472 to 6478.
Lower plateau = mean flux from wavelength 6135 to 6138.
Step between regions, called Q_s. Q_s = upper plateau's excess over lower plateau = 0.60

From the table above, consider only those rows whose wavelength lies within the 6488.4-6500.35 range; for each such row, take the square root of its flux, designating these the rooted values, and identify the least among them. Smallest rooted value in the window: 2.46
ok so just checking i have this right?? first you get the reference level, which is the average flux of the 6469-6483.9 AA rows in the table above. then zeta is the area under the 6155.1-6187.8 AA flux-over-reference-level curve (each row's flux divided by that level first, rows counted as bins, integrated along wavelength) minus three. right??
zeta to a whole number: 28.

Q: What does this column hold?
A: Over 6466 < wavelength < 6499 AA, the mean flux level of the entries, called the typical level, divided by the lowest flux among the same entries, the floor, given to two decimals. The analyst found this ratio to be 1.10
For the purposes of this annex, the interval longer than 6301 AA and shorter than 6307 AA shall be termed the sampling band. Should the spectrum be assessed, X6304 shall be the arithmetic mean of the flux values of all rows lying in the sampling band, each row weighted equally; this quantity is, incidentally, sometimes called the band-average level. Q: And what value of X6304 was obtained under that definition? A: 6.2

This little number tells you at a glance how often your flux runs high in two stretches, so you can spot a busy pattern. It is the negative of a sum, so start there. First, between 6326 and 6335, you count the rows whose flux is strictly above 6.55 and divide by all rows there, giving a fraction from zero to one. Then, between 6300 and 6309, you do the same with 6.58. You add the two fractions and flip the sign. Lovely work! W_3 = -0.50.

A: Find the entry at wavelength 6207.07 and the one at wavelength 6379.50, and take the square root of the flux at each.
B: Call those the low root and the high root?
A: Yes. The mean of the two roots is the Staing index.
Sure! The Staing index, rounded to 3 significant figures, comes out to 2.67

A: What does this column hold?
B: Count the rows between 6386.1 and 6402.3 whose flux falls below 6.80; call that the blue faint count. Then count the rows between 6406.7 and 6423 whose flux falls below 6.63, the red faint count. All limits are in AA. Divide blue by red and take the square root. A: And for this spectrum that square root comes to 1.4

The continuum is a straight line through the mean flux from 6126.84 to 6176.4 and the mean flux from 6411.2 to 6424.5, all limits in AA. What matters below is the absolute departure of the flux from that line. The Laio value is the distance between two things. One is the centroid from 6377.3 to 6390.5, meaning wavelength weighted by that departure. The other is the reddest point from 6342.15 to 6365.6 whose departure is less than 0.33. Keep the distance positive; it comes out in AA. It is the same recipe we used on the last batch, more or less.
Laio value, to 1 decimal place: 19.3 AA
